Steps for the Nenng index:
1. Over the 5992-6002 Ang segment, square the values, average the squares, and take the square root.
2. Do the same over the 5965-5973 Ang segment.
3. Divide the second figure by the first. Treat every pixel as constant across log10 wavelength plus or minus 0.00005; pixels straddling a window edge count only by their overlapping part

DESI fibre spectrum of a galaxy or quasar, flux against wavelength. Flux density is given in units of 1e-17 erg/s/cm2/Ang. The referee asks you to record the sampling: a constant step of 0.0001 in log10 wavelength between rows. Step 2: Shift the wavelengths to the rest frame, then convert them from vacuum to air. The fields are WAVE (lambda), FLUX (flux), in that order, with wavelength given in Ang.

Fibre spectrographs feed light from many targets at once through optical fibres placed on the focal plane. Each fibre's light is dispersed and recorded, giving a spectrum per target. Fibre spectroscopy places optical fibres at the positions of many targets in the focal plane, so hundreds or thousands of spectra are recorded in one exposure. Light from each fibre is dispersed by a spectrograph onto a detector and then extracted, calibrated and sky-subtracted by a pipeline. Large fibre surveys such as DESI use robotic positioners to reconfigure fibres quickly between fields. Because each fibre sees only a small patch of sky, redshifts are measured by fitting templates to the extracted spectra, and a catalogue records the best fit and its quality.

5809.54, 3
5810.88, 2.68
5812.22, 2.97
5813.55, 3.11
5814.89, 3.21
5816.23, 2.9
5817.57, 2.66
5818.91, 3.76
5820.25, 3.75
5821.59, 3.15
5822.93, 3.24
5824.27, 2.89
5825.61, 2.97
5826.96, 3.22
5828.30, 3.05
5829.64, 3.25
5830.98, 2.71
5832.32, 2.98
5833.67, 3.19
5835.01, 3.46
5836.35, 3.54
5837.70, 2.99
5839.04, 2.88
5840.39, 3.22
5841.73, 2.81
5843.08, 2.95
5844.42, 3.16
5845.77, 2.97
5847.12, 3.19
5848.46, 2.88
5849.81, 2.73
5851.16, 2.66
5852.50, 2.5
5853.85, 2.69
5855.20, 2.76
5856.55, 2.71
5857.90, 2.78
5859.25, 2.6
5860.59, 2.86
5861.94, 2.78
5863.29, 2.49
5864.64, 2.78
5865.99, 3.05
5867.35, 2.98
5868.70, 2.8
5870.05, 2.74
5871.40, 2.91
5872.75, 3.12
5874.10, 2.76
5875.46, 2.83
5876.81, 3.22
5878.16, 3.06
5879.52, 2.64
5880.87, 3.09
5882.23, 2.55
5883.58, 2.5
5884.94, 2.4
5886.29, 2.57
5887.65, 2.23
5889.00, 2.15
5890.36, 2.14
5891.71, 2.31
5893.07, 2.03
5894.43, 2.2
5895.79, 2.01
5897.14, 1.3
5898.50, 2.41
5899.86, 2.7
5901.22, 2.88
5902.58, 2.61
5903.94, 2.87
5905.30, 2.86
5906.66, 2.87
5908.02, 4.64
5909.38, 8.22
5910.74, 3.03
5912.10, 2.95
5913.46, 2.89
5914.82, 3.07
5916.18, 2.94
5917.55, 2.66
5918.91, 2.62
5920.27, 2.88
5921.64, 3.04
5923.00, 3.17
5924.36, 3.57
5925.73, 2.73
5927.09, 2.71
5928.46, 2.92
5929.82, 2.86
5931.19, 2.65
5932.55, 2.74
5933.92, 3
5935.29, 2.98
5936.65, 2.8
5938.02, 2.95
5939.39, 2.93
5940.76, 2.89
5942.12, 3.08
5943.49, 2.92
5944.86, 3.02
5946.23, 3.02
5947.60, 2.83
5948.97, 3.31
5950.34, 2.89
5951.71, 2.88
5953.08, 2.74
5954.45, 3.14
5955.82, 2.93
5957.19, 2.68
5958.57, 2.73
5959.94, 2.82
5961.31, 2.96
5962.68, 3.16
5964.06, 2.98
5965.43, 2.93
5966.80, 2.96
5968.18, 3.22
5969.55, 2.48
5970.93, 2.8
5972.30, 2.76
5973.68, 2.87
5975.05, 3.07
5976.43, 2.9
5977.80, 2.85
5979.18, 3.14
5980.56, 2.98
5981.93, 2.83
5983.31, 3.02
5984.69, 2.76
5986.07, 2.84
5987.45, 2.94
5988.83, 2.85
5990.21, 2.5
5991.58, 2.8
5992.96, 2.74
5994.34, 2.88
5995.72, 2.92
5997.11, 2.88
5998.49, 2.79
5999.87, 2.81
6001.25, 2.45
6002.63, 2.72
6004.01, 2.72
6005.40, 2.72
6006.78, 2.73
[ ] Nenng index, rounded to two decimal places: 1.03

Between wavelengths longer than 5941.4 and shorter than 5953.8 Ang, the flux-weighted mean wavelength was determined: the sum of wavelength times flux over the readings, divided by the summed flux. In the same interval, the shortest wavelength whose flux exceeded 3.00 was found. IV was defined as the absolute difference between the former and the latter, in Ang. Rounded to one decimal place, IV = 5.4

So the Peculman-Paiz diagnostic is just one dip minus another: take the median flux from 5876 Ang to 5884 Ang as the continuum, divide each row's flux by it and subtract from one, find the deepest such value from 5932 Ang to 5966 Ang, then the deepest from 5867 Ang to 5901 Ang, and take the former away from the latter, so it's 0.48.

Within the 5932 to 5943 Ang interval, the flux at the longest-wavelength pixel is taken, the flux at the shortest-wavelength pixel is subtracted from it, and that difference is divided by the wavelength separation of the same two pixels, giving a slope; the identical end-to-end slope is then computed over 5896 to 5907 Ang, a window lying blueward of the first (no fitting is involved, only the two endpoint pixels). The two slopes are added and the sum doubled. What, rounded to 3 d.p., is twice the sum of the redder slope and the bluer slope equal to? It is 0.401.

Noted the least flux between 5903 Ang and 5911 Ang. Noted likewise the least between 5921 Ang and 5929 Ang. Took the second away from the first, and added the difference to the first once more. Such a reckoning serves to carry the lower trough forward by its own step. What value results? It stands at 3.01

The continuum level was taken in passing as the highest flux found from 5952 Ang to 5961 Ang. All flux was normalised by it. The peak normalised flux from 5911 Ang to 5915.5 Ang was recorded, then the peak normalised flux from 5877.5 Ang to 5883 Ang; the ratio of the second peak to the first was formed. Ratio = 1.01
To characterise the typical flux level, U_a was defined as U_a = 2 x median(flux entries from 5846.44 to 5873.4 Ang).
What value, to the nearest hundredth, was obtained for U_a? 5.56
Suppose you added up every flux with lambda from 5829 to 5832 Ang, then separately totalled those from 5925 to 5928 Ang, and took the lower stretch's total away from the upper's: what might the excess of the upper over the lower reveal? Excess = -0.52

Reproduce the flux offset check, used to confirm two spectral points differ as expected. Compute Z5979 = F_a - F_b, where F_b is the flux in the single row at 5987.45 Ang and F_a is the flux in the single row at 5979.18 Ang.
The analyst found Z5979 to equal 0.2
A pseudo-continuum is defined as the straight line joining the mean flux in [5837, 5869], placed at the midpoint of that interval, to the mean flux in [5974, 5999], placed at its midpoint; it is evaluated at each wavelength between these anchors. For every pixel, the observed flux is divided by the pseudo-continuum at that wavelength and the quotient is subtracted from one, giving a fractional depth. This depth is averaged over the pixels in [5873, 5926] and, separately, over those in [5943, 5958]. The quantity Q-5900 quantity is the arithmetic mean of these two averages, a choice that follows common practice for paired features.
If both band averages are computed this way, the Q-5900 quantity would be -0.02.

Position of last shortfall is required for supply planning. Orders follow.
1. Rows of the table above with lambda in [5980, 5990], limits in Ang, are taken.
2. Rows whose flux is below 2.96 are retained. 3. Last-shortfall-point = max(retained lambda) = 5988.83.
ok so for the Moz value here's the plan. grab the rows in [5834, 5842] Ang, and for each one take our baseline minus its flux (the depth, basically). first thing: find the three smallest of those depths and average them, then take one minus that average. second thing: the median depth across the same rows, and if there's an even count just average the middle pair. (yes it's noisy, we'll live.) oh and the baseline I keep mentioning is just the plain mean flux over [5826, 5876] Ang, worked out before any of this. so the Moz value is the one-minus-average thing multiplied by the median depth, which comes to -0.28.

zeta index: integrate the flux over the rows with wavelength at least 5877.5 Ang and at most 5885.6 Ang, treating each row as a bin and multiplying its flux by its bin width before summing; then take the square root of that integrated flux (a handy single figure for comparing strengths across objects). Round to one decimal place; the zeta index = 4.7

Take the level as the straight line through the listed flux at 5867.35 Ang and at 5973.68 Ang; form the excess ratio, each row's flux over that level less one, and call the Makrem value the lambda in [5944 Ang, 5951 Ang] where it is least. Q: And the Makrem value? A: 5947.60 Ang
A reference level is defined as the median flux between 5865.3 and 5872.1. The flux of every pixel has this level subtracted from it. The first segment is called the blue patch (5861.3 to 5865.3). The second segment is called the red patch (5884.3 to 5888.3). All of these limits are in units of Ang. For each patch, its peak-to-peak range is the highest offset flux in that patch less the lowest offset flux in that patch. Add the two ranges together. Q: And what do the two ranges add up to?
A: 0.63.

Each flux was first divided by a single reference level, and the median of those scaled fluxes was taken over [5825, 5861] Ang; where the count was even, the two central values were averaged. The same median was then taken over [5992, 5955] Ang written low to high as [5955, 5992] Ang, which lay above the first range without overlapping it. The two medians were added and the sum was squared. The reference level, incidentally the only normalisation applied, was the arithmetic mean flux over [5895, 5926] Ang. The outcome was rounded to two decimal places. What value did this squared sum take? 3.56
